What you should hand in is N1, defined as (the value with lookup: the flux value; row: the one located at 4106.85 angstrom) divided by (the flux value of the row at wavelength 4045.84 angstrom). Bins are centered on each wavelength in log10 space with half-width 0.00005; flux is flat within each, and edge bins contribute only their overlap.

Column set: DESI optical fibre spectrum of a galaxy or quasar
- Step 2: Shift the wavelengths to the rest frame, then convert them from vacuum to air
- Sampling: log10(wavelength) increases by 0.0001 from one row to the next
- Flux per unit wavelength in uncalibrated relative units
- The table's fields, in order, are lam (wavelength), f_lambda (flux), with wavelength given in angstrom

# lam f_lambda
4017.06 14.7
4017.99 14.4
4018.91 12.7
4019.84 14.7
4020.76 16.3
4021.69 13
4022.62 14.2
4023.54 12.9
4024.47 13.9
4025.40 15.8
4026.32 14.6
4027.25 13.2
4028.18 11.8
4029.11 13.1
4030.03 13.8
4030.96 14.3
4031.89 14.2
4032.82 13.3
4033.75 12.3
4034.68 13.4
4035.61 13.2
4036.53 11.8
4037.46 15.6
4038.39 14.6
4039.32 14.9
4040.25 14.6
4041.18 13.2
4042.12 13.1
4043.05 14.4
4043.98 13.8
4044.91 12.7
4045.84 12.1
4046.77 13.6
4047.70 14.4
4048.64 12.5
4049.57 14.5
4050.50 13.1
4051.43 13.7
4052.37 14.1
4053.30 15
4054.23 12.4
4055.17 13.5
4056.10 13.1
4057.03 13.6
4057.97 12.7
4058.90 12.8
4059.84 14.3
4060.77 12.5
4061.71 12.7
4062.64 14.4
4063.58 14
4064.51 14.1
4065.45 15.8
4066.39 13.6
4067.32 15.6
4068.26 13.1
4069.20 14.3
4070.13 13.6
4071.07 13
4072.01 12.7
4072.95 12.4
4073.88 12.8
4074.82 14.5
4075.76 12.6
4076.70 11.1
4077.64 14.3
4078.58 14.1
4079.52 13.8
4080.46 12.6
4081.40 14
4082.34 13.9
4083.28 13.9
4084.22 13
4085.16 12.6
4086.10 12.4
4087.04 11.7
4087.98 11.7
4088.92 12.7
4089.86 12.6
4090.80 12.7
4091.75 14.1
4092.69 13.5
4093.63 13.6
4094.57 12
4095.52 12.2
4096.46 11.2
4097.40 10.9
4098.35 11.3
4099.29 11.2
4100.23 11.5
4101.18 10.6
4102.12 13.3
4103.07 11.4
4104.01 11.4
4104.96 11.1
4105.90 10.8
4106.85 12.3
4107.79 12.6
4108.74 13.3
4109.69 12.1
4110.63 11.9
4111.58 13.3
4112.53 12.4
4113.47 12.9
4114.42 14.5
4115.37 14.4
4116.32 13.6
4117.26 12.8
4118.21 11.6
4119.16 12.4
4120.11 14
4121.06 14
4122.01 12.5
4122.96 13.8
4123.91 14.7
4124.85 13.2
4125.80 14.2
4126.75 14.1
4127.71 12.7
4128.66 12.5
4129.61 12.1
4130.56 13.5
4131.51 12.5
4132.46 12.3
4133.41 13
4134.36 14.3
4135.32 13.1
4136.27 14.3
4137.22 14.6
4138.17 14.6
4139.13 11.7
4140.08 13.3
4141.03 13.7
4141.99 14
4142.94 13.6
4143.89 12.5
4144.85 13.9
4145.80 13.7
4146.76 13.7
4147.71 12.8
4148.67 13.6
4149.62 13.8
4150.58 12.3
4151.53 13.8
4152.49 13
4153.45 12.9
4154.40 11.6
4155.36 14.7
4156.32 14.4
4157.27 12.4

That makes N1 1.02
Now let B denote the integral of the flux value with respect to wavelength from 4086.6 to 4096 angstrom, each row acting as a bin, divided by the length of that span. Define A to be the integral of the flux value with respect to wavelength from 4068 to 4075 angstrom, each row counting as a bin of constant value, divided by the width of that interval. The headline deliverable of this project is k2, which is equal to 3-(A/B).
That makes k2 1.95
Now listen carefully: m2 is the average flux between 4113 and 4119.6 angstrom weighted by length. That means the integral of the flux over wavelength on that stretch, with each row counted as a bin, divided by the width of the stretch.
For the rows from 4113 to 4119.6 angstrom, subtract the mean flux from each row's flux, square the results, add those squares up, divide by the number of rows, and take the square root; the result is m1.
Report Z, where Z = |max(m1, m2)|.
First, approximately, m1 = 0.98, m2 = 13.18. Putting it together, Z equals 13.2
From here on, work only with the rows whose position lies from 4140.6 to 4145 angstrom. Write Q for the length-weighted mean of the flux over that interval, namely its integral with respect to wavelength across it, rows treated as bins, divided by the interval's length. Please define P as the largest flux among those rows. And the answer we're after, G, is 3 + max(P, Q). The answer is 17.0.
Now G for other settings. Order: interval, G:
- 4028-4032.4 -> 17.3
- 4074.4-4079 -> 17.5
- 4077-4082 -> 17.3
